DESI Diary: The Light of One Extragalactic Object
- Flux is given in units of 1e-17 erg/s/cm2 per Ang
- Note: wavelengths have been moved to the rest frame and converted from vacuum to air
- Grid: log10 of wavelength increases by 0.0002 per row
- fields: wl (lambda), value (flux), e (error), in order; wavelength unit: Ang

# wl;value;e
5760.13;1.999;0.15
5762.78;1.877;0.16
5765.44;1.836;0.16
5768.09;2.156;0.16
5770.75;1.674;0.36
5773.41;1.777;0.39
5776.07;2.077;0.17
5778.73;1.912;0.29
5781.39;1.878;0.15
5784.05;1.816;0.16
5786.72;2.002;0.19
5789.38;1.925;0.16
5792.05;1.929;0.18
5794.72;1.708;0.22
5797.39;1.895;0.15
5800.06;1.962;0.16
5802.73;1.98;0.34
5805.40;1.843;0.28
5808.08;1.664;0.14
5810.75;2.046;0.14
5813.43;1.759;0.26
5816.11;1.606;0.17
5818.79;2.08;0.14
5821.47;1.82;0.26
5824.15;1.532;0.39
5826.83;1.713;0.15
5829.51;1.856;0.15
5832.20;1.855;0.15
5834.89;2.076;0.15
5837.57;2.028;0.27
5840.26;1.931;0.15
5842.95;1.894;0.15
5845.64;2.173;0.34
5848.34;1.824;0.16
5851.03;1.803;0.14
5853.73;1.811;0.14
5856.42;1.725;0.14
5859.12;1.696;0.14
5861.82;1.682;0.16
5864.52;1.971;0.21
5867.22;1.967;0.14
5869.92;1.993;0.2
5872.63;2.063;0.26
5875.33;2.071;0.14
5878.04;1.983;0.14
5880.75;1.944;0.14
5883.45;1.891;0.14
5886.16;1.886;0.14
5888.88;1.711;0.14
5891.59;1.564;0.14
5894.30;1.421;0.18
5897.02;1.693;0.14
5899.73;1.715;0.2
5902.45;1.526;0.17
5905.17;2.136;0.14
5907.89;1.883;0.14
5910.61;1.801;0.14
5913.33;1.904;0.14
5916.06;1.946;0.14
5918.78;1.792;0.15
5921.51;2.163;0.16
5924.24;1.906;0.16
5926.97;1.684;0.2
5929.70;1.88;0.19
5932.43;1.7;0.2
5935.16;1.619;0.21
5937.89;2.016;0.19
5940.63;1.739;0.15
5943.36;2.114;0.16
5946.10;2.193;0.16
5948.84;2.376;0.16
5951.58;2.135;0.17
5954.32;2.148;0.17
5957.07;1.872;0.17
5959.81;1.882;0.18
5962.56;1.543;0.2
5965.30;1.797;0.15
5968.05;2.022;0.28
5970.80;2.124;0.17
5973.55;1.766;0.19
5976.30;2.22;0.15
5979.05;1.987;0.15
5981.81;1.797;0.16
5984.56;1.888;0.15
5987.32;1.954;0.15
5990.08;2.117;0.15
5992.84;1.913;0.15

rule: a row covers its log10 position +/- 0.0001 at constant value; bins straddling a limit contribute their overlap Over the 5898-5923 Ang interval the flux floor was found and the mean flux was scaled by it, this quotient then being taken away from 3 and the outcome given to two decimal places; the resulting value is 1.77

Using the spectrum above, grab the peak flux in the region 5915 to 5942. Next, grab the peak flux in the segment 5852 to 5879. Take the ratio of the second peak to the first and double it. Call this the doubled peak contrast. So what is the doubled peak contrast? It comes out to 1.91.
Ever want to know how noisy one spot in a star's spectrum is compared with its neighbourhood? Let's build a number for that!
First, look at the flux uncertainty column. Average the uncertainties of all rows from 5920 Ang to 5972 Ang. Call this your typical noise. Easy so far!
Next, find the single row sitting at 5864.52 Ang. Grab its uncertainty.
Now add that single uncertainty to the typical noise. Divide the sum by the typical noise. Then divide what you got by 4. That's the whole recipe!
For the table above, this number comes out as 0.54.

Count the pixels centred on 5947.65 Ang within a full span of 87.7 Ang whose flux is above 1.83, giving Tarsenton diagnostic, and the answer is 22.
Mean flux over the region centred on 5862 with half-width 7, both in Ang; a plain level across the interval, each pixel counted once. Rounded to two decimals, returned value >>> 1.81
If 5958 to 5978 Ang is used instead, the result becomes 1.91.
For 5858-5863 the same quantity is 1.69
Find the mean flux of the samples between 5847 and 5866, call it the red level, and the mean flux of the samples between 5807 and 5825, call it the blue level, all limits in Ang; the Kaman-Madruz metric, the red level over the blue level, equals 1.00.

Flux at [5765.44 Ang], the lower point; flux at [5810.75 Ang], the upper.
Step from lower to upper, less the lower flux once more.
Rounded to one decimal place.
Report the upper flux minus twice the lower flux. -1.6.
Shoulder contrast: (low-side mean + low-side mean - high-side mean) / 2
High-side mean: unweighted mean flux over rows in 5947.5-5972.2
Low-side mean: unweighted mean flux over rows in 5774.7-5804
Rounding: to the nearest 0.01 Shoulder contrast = 0.92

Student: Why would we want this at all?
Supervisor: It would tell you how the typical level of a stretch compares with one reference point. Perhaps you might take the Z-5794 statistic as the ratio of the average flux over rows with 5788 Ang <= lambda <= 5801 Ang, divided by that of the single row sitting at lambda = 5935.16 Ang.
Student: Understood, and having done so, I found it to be 1.16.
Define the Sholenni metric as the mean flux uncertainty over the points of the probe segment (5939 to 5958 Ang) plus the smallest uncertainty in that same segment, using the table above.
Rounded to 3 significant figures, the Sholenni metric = 0.313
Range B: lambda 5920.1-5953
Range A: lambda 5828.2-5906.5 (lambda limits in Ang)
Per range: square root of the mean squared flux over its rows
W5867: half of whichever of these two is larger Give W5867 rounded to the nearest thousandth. 0.987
